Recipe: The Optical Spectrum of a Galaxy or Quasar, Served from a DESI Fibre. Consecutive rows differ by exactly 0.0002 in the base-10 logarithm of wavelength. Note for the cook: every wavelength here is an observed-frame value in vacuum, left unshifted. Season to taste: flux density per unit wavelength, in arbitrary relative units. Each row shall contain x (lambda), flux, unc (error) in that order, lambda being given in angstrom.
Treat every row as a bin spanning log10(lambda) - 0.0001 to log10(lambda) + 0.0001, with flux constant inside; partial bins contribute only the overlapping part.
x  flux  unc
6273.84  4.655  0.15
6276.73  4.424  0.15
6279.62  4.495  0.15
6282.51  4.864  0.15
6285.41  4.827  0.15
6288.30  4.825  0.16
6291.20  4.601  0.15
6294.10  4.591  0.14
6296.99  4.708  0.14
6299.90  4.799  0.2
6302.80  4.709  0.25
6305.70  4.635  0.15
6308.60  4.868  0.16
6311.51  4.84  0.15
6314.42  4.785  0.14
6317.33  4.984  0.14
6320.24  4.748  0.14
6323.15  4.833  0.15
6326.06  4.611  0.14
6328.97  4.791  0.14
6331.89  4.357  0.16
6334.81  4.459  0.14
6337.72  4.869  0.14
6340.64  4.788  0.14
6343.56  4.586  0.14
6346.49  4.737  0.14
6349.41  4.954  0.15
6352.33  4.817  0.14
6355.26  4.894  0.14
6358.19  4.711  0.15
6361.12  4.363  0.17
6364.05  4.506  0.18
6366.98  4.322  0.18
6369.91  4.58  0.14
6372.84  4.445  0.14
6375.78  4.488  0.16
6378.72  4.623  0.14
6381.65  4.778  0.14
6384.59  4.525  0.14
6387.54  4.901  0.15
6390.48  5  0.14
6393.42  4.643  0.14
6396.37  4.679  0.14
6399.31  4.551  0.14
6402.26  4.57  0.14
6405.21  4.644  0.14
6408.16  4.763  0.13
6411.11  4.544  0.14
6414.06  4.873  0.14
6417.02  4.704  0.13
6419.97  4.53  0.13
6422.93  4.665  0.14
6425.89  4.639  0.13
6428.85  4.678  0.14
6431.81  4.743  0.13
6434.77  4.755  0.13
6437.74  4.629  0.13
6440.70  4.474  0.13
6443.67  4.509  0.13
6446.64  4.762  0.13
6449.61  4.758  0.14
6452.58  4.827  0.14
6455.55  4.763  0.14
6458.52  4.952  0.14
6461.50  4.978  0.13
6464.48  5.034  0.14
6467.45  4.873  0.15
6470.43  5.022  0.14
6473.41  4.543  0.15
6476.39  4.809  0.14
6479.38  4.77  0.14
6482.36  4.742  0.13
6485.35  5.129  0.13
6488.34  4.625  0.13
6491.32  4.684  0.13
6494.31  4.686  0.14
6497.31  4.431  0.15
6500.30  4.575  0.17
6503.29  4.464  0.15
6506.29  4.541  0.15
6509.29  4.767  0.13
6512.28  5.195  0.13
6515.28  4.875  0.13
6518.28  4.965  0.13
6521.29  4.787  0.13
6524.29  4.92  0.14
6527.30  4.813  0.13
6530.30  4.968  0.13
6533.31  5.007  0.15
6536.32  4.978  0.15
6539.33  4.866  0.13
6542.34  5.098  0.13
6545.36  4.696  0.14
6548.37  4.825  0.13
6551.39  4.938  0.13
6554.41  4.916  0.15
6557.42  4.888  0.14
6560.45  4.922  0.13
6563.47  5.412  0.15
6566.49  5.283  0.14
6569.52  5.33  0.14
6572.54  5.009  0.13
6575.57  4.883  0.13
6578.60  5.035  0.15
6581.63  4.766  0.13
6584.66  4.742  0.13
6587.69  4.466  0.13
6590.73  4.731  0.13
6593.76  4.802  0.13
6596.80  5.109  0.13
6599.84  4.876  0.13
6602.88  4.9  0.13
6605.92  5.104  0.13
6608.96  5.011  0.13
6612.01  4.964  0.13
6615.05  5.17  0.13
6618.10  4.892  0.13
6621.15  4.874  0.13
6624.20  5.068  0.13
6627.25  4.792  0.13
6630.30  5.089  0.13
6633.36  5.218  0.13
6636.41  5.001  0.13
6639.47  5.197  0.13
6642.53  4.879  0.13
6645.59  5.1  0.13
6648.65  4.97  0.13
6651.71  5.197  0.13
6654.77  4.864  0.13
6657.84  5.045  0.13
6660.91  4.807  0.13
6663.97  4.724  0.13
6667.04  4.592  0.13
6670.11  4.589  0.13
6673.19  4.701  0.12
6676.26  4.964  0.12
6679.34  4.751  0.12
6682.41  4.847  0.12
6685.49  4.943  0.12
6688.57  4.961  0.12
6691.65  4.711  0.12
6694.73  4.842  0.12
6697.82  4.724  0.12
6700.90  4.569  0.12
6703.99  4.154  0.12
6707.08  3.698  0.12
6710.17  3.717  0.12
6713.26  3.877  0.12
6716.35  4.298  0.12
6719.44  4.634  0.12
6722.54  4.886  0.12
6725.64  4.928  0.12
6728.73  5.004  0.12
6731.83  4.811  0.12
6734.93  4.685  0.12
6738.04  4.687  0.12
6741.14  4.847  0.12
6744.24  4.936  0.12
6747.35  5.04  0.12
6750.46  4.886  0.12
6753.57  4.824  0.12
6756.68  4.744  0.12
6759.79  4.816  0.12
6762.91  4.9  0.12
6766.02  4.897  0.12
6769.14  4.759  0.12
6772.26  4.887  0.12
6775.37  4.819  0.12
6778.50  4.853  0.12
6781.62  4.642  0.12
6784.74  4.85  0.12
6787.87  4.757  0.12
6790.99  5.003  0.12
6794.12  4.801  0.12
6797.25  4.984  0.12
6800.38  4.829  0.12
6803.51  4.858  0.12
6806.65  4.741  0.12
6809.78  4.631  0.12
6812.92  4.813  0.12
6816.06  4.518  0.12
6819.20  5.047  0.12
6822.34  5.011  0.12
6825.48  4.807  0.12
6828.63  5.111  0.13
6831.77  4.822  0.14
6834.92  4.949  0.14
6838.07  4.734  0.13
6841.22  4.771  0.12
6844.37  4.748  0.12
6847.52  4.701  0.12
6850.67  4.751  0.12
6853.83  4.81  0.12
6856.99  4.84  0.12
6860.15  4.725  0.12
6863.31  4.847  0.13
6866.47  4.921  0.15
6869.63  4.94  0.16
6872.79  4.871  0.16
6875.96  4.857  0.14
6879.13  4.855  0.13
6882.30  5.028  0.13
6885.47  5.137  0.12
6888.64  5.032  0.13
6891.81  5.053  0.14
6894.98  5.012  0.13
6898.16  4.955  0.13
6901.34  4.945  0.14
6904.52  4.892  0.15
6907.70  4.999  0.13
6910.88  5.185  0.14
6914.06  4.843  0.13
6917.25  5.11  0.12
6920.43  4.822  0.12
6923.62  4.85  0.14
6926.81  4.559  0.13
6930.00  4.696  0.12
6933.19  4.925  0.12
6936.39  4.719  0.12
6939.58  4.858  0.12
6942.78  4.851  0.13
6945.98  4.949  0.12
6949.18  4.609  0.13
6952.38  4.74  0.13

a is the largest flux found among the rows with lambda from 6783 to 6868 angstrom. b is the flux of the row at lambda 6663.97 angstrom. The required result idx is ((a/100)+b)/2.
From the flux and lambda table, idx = 2.39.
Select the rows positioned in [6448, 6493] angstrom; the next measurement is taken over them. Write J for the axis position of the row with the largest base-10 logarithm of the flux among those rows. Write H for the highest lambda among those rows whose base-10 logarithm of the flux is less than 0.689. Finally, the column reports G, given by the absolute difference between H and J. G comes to 6.0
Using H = 6491.32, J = 6485.35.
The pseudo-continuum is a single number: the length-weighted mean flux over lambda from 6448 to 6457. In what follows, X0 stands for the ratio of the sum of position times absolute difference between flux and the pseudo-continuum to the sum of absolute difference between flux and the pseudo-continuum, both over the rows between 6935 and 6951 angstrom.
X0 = 6944.6 angstrom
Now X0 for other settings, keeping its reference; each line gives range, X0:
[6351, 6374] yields 6365.4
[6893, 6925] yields 6907.9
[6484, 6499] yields 6491.2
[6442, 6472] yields 6459.1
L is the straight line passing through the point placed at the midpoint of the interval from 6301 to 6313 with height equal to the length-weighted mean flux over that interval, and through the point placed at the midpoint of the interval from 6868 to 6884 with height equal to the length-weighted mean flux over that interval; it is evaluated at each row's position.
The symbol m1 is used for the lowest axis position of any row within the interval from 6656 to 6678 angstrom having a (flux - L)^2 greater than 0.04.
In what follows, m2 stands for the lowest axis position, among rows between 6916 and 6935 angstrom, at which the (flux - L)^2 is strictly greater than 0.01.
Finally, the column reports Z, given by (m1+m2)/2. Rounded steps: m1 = 6667.04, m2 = 6917.25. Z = 6792.1 angstrom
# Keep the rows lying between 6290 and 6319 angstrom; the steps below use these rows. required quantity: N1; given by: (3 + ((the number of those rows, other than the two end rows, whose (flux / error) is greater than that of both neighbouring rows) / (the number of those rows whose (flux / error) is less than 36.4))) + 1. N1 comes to 4.20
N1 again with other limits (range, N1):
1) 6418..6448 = 4.29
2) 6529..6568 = 4.50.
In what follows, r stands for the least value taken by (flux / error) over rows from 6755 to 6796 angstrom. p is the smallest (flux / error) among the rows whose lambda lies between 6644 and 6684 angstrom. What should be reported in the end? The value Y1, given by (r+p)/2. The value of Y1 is 37.0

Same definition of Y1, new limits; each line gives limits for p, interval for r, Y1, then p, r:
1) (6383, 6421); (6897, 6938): 32.5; 32.3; 33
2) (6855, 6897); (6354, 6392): 27.2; 30.4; 24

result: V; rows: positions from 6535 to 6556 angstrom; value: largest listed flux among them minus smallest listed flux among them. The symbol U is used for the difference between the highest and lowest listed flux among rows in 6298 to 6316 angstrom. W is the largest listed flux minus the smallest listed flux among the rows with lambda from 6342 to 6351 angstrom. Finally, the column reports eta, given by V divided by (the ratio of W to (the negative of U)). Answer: -0.3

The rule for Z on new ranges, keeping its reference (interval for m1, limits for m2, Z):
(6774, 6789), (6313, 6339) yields 6549.5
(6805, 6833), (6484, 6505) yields 6647.6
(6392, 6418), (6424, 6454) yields 6412.6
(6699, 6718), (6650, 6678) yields 6676.3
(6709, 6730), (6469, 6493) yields 6590.3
